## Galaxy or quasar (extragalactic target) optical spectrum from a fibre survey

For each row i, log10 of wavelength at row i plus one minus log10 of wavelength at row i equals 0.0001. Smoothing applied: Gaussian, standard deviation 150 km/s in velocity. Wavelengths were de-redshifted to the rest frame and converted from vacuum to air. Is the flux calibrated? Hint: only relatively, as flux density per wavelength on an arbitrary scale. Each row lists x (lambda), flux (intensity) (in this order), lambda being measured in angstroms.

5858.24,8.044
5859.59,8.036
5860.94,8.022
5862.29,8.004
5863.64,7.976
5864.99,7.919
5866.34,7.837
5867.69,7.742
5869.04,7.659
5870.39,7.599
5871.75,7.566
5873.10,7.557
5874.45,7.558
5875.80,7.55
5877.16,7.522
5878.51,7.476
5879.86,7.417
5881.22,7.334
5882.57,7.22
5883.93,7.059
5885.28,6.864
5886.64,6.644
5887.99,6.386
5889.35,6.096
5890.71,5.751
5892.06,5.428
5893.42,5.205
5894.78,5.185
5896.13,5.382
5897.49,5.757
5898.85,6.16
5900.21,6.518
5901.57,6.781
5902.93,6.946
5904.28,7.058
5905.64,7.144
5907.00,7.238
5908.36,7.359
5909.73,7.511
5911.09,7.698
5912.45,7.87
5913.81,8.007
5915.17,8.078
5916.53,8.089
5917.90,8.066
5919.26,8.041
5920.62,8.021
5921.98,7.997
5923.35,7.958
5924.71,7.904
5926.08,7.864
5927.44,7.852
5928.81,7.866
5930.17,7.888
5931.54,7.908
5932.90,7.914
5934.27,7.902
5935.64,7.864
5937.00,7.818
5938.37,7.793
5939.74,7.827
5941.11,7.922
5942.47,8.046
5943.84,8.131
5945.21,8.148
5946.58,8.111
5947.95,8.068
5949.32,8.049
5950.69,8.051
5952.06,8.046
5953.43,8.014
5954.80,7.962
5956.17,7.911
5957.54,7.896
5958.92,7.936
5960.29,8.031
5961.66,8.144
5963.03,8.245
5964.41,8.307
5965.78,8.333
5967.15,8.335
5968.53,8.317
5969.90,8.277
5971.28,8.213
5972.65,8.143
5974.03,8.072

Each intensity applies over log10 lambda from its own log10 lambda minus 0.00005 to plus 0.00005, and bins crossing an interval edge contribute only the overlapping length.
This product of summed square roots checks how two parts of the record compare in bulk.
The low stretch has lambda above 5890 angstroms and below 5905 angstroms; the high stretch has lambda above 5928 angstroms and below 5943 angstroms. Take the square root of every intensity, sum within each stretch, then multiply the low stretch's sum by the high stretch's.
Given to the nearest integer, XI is 832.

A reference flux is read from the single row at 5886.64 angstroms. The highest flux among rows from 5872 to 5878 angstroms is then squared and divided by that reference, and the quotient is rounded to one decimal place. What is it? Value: 8.6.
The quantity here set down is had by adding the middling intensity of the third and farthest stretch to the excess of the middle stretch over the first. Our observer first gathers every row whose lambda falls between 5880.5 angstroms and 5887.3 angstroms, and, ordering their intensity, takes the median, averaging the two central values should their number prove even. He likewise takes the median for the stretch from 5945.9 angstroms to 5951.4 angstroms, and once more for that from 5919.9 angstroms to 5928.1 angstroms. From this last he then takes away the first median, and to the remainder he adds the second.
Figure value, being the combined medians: 8.9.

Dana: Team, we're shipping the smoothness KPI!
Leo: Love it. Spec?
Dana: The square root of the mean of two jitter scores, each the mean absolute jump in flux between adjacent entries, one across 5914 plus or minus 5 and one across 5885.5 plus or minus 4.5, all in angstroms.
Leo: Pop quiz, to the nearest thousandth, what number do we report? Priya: 0.391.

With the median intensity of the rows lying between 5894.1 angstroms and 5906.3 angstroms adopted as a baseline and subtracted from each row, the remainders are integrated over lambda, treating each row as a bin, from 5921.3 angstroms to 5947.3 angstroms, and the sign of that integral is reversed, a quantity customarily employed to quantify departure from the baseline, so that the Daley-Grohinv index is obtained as -37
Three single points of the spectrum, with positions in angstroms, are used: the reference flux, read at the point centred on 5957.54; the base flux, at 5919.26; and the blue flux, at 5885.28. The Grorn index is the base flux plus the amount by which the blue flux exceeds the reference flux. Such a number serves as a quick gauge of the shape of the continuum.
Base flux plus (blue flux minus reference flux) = 7.01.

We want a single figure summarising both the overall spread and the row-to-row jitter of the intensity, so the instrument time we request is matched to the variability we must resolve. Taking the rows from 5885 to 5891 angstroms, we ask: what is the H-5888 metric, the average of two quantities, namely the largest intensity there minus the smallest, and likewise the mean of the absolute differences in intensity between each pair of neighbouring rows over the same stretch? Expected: 0.70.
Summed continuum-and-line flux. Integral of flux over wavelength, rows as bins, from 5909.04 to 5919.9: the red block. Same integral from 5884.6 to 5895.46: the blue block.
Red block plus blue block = 151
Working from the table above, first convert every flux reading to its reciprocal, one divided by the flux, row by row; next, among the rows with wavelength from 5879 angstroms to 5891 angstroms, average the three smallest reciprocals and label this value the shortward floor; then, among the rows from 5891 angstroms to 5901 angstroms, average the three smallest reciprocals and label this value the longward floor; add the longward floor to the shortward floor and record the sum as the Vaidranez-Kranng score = 0.300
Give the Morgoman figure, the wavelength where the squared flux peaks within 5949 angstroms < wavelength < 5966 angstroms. 5965.78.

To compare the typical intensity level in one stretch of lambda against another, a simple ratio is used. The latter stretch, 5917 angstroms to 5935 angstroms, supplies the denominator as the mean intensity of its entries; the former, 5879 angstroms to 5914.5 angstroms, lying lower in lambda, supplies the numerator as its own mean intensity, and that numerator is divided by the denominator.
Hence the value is 0.84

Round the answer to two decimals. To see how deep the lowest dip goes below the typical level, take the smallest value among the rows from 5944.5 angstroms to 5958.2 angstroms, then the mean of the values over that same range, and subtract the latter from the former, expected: -0.13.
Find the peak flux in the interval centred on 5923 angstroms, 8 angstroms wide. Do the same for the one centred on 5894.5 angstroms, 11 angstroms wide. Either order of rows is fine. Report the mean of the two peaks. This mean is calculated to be 7.10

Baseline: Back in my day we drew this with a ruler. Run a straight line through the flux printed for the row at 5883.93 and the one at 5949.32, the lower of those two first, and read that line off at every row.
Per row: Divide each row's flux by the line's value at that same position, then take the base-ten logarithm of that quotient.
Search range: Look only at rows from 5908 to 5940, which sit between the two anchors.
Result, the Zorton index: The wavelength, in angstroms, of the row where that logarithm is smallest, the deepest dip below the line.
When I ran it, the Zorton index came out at 5938.37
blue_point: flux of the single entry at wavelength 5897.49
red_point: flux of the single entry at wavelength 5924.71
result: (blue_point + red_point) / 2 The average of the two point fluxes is 6.8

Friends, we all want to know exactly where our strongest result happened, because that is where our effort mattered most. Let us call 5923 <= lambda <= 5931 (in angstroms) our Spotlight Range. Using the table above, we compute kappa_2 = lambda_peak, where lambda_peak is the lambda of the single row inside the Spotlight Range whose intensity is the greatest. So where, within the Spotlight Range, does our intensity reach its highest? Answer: 5923.35 angstroms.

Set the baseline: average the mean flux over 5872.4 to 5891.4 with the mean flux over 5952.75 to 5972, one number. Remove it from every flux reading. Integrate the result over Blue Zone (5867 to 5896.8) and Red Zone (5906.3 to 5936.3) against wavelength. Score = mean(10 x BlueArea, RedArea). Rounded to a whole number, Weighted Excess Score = -109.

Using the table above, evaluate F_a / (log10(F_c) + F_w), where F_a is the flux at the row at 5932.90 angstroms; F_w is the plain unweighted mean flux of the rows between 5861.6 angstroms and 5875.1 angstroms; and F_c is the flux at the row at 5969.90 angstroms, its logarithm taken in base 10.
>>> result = 0.91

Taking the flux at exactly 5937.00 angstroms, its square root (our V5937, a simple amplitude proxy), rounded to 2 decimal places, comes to 2.80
